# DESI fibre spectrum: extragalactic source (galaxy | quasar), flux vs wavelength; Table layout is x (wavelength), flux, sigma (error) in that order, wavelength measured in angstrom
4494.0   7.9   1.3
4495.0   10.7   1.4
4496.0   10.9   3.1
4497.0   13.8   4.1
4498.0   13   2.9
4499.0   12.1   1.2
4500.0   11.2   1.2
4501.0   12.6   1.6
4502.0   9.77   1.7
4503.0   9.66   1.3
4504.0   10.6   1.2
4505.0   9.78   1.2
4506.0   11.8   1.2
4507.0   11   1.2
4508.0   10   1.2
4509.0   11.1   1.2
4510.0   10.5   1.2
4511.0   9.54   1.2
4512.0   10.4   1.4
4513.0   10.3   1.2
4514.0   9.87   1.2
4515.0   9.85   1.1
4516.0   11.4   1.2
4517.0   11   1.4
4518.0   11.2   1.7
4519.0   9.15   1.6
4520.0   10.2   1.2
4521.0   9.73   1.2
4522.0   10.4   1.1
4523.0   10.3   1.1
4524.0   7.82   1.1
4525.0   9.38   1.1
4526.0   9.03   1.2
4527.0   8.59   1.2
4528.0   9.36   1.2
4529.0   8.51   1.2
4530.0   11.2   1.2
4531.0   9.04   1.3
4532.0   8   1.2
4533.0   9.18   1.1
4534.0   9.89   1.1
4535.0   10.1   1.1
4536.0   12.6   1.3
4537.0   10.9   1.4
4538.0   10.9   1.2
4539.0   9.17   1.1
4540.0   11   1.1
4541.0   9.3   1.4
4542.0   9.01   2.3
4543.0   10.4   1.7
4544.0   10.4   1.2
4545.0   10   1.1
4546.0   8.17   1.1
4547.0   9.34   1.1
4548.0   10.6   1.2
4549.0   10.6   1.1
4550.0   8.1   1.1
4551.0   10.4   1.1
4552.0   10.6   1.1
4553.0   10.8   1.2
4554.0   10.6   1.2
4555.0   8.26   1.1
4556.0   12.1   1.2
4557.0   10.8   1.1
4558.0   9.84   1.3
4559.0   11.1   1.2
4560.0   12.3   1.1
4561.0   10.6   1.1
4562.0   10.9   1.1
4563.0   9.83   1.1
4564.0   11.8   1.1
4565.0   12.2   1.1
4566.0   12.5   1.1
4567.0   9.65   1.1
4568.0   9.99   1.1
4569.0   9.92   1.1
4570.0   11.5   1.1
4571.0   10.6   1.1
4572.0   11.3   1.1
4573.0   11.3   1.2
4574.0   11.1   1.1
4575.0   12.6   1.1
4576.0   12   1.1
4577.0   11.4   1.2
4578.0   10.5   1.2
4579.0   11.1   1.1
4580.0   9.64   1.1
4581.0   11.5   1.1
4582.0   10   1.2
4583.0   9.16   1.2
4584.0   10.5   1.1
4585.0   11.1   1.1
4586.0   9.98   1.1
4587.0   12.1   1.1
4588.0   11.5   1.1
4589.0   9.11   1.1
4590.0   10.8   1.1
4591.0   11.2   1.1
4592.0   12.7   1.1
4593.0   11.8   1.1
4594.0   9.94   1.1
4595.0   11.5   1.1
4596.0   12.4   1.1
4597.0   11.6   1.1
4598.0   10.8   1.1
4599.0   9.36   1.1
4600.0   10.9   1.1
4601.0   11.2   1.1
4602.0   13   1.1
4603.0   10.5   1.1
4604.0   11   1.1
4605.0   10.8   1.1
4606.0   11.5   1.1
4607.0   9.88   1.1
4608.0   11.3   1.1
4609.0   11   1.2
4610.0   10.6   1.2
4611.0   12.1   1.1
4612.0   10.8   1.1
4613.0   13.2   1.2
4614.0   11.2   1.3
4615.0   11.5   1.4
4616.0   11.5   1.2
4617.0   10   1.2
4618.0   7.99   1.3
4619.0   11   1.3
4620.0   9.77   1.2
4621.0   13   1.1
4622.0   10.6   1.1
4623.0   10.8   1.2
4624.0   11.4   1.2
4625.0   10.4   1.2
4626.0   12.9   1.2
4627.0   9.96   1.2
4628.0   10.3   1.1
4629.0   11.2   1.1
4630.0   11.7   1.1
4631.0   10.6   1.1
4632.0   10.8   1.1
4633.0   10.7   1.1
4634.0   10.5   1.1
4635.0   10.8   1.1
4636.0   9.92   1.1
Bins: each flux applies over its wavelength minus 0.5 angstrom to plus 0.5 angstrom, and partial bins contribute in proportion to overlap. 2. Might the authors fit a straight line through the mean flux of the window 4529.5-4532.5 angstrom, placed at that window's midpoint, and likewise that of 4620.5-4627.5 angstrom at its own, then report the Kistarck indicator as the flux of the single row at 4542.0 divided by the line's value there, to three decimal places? 0.935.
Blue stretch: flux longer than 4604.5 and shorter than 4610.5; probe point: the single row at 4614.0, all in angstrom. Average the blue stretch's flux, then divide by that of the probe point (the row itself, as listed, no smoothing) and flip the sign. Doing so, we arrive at -0.97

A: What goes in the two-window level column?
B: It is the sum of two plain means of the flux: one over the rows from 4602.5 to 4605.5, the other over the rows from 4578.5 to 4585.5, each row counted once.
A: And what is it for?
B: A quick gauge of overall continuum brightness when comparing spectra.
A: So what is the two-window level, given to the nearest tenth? 21.2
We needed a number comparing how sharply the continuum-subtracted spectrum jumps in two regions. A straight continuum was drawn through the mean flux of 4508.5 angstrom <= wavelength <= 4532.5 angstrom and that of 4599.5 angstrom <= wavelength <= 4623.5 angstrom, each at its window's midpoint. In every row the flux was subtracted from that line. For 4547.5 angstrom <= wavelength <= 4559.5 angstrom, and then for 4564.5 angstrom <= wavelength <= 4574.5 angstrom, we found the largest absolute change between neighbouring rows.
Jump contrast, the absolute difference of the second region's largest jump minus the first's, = 1.0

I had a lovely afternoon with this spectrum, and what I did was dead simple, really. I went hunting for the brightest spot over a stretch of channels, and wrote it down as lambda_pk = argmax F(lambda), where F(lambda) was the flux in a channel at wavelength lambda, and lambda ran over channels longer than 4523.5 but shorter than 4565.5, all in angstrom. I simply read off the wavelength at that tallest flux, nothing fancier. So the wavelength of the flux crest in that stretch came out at 4536.0 angstrom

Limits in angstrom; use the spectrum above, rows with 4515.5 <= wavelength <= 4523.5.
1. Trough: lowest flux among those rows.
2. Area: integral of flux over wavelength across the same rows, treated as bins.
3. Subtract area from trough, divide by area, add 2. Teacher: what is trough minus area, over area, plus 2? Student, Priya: 1.11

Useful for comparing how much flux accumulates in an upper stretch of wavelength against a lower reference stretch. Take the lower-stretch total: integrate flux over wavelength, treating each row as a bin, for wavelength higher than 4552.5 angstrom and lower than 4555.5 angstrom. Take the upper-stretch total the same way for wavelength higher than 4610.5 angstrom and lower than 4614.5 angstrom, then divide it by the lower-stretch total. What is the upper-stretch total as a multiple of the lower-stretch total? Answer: 1.6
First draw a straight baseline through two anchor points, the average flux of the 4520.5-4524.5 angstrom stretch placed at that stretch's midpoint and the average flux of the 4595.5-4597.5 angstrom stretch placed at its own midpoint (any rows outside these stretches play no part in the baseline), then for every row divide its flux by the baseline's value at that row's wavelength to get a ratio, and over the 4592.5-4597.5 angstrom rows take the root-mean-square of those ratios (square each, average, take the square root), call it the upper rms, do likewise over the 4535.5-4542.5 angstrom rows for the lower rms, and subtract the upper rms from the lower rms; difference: 0.078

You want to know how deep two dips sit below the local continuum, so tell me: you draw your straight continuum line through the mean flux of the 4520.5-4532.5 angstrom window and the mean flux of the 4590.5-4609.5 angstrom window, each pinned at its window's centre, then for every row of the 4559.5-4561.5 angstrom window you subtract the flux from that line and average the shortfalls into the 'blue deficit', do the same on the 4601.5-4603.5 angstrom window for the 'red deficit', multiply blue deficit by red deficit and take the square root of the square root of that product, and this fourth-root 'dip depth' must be 0.9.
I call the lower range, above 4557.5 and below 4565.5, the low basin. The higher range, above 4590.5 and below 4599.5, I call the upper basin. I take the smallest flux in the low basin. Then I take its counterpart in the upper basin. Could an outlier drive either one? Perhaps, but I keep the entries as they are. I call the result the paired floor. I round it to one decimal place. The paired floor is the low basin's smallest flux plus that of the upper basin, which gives 19.2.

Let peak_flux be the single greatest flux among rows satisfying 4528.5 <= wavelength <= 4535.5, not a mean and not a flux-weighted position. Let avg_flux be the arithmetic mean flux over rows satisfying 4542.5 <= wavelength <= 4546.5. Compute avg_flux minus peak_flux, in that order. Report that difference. -1.5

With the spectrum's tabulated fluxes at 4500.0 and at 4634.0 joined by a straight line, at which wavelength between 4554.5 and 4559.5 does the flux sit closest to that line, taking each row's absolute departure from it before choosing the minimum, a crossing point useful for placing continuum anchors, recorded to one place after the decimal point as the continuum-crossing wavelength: 4557.0 angstrom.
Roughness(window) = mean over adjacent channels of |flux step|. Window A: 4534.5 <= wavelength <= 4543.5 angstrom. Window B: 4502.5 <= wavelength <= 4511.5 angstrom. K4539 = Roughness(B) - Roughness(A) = -0.36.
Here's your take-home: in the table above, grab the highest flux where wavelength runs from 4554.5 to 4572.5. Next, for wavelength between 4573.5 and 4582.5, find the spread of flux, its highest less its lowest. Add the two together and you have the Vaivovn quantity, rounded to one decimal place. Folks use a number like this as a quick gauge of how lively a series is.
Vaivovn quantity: 15.5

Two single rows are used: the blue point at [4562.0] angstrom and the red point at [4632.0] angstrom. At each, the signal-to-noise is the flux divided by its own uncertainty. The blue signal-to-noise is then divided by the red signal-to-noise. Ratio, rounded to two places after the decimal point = 1.01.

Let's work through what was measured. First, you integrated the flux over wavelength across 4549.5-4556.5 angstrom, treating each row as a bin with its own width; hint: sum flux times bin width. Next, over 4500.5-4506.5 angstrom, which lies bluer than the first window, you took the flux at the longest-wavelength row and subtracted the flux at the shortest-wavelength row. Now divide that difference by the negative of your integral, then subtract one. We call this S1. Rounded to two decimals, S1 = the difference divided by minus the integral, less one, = -0.99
